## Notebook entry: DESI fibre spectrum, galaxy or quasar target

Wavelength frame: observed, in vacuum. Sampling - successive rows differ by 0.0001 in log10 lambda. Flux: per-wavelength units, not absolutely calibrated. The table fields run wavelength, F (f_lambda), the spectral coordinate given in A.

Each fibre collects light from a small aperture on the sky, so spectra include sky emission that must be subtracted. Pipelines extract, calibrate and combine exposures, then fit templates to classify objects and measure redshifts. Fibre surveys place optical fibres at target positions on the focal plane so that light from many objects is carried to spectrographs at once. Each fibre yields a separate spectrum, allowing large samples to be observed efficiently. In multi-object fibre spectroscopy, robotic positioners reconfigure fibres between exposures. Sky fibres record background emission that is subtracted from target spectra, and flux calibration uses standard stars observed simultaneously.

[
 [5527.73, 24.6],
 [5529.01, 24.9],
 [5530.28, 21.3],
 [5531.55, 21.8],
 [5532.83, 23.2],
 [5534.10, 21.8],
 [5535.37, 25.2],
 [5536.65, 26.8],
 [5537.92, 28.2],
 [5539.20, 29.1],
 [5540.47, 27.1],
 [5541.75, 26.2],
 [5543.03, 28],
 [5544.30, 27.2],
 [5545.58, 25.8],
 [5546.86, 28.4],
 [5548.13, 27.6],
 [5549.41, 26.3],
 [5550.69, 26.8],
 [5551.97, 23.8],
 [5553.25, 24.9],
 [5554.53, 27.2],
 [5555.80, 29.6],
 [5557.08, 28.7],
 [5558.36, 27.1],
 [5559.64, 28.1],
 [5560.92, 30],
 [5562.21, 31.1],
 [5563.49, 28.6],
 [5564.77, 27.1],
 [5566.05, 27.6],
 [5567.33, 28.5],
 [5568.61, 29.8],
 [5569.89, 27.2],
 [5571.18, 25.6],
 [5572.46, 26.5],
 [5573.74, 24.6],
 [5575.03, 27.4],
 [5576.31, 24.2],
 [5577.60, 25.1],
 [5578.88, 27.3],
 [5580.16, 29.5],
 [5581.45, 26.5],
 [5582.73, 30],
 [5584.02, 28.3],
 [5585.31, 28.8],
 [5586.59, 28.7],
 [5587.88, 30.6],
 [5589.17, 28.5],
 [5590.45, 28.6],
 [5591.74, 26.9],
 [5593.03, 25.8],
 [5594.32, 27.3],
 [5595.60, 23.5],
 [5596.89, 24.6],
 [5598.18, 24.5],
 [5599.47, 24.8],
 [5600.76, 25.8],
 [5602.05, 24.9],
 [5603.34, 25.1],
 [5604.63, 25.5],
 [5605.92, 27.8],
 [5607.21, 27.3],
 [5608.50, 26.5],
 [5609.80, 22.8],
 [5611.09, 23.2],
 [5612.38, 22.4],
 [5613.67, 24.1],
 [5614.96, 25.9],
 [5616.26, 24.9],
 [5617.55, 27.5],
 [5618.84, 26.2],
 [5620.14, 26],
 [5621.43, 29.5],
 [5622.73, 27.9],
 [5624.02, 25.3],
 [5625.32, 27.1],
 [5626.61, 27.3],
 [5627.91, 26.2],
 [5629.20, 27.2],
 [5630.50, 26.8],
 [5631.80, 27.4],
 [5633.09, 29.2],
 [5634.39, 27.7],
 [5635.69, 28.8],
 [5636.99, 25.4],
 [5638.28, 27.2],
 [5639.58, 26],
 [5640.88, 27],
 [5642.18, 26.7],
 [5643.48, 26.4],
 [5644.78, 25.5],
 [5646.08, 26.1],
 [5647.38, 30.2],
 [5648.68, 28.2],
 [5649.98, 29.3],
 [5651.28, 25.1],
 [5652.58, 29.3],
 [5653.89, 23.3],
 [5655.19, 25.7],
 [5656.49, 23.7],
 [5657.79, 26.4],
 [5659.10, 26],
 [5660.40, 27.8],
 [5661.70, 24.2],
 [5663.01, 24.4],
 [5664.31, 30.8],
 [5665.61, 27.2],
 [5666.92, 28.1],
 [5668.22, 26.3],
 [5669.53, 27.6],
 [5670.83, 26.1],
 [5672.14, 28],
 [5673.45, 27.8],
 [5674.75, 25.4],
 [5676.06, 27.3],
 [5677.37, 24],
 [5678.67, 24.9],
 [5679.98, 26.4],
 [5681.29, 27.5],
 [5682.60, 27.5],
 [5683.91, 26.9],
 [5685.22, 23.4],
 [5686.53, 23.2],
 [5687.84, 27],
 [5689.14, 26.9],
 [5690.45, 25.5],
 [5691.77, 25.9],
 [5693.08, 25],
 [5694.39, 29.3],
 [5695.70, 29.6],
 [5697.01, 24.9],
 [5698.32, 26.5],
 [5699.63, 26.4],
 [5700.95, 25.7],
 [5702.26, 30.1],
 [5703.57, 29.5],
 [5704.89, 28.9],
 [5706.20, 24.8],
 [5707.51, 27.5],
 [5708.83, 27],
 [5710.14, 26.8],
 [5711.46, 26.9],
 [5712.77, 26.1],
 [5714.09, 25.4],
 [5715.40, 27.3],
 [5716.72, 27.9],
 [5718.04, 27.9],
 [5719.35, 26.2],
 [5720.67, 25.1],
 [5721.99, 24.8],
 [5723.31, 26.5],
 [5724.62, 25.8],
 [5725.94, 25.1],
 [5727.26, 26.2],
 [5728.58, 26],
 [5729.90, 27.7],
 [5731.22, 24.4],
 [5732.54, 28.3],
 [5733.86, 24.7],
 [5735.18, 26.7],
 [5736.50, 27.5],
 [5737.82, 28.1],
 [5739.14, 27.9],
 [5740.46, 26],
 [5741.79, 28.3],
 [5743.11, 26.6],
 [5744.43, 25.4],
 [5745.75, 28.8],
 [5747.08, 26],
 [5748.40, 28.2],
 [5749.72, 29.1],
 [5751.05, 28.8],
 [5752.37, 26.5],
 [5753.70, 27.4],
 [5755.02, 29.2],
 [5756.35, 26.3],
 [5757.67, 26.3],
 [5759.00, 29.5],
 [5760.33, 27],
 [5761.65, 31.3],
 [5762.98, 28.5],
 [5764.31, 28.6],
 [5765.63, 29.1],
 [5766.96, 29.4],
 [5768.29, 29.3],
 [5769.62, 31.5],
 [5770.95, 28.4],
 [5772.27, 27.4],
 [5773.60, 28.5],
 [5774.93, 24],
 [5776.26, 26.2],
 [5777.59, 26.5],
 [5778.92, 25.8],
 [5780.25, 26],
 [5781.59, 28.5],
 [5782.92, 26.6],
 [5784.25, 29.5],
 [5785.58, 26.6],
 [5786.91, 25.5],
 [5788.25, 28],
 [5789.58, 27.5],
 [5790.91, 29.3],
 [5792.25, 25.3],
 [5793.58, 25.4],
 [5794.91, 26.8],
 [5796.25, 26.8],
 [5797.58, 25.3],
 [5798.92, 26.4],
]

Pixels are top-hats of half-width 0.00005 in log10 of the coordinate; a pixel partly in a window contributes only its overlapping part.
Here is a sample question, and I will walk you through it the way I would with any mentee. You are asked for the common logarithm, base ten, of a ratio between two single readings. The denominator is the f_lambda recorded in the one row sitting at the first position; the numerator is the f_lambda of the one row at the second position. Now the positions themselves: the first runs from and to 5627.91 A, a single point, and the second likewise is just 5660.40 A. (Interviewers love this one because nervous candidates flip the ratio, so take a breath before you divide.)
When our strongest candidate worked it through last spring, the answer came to 0.03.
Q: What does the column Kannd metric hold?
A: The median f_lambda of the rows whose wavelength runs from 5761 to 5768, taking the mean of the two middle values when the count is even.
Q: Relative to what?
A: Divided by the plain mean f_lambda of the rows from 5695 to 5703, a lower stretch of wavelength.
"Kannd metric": 1.07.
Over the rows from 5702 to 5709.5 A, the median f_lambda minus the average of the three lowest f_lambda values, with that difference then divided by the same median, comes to 0.063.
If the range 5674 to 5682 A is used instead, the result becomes 0.044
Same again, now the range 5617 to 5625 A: 0.038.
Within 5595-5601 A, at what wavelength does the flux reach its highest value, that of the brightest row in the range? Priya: 5600.76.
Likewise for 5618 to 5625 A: 5621.43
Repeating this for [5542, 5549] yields 5546.86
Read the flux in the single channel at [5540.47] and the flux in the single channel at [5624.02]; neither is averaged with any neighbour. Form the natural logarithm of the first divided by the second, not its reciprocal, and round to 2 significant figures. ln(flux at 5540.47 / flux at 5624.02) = 0.069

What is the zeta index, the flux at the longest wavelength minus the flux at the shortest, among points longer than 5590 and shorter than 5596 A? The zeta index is -5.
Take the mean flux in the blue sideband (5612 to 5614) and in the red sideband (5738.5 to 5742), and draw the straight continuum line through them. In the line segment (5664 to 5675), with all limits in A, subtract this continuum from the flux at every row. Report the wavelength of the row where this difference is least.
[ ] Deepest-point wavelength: 5674.75 A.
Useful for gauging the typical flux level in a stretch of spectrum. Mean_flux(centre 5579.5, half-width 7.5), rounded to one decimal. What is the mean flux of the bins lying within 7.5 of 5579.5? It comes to 27.2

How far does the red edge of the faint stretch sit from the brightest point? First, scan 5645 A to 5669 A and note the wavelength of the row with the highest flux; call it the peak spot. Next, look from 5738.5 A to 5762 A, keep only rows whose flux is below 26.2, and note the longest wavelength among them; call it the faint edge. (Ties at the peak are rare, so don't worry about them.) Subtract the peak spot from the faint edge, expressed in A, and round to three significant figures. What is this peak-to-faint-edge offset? 82.8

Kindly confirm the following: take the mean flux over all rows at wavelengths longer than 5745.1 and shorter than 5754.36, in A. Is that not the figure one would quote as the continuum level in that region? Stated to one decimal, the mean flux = 27.8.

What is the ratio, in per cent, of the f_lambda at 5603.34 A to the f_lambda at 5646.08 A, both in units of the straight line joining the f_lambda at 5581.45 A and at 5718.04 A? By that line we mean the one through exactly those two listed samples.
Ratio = 98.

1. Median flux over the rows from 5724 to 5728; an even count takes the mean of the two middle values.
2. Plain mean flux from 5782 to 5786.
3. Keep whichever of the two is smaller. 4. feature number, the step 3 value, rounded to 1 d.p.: 25.8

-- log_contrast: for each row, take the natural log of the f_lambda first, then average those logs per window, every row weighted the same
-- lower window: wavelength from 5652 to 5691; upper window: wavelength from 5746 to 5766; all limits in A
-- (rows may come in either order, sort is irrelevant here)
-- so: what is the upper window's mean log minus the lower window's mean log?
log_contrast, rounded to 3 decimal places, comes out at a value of 0.068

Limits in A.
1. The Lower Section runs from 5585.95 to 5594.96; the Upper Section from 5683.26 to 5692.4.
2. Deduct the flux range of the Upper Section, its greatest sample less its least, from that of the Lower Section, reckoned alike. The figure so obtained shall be 1.0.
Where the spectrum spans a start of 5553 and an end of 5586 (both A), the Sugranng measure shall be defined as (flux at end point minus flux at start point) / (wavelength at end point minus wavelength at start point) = 0.12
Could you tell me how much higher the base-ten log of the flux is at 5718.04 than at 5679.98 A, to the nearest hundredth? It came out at 0.02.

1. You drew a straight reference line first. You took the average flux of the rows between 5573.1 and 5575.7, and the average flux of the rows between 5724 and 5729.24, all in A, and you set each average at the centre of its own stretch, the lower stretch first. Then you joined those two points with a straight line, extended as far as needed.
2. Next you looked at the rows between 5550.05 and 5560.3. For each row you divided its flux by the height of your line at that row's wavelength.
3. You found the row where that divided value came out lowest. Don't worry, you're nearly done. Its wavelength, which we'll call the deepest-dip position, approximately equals 5551.97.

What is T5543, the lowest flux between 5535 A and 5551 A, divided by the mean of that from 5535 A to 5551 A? 0.93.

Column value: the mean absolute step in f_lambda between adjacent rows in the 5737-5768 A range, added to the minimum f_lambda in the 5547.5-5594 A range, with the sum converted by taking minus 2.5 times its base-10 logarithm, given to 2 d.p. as -3.52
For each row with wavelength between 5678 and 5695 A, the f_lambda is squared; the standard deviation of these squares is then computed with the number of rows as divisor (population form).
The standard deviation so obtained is 85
